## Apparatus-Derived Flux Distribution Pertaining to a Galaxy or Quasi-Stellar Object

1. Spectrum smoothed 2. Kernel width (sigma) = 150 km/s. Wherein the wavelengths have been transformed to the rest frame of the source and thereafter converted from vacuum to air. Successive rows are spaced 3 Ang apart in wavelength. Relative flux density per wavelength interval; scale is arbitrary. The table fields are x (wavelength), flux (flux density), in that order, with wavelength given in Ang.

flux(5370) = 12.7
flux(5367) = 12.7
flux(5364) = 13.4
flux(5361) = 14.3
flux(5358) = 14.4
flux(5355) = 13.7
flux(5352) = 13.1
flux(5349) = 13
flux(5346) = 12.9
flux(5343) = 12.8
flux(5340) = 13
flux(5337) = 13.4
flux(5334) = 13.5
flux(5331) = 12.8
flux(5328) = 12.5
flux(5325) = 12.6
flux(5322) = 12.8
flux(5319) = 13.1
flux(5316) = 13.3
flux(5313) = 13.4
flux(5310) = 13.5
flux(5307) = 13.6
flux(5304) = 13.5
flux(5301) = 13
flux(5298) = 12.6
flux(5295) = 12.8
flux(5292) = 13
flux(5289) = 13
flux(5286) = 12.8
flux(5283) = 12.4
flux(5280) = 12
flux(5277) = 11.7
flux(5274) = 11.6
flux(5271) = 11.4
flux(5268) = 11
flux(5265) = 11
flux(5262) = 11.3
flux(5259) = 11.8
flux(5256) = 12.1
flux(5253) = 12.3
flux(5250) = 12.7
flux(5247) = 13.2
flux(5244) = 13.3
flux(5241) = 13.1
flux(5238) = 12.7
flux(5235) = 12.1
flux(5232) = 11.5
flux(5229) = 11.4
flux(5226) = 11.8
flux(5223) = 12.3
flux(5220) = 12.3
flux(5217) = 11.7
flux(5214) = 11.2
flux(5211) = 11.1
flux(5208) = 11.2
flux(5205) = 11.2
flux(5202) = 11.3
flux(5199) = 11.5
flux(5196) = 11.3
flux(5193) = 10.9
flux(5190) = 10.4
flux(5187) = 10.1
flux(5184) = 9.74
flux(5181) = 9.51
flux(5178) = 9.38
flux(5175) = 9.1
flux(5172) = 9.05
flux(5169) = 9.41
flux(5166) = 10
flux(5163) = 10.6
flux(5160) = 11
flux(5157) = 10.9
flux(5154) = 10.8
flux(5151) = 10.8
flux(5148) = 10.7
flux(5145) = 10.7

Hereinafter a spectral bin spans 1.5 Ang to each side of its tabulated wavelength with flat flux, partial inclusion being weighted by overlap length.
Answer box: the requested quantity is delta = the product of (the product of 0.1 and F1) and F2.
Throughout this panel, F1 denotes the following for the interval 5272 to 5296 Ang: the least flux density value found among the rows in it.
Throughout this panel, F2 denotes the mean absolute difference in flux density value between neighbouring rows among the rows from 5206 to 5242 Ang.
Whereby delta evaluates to 0.41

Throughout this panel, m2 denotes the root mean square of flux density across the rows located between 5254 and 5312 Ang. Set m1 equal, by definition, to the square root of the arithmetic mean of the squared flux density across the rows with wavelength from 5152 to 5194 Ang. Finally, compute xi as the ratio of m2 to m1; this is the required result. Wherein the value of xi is 1.2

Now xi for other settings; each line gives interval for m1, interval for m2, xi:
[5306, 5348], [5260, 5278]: 0.9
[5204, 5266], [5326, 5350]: 1.1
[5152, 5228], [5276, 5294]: 1.2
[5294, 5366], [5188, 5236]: 0.9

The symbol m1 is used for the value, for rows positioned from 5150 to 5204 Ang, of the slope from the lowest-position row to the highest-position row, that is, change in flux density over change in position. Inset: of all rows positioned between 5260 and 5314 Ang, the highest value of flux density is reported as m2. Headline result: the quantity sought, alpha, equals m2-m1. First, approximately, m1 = 0.010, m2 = 13.6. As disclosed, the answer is 13.6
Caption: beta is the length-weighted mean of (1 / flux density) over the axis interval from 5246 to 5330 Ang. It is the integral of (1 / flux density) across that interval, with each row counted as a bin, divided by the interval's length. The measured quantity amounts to 0.080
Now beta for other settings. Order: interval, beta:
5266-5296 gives 0.083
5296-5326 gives 0.076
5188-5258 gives 0.085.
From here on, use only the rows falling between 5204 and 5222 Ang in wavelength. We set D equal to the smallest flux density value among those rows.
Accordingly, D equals 11.1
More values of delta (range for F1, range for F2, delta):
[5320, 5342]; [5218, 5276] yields 0.40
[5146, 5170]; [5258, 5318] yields 0.22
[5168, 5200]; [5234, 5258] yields 0.31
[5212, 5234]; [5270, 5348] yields 0.26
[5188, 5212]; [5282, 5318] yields 0.22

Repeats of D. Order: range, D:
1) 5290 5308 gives 12.6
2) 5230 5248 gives 11.5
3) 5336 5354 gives 12.8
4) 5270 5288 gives 11.4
